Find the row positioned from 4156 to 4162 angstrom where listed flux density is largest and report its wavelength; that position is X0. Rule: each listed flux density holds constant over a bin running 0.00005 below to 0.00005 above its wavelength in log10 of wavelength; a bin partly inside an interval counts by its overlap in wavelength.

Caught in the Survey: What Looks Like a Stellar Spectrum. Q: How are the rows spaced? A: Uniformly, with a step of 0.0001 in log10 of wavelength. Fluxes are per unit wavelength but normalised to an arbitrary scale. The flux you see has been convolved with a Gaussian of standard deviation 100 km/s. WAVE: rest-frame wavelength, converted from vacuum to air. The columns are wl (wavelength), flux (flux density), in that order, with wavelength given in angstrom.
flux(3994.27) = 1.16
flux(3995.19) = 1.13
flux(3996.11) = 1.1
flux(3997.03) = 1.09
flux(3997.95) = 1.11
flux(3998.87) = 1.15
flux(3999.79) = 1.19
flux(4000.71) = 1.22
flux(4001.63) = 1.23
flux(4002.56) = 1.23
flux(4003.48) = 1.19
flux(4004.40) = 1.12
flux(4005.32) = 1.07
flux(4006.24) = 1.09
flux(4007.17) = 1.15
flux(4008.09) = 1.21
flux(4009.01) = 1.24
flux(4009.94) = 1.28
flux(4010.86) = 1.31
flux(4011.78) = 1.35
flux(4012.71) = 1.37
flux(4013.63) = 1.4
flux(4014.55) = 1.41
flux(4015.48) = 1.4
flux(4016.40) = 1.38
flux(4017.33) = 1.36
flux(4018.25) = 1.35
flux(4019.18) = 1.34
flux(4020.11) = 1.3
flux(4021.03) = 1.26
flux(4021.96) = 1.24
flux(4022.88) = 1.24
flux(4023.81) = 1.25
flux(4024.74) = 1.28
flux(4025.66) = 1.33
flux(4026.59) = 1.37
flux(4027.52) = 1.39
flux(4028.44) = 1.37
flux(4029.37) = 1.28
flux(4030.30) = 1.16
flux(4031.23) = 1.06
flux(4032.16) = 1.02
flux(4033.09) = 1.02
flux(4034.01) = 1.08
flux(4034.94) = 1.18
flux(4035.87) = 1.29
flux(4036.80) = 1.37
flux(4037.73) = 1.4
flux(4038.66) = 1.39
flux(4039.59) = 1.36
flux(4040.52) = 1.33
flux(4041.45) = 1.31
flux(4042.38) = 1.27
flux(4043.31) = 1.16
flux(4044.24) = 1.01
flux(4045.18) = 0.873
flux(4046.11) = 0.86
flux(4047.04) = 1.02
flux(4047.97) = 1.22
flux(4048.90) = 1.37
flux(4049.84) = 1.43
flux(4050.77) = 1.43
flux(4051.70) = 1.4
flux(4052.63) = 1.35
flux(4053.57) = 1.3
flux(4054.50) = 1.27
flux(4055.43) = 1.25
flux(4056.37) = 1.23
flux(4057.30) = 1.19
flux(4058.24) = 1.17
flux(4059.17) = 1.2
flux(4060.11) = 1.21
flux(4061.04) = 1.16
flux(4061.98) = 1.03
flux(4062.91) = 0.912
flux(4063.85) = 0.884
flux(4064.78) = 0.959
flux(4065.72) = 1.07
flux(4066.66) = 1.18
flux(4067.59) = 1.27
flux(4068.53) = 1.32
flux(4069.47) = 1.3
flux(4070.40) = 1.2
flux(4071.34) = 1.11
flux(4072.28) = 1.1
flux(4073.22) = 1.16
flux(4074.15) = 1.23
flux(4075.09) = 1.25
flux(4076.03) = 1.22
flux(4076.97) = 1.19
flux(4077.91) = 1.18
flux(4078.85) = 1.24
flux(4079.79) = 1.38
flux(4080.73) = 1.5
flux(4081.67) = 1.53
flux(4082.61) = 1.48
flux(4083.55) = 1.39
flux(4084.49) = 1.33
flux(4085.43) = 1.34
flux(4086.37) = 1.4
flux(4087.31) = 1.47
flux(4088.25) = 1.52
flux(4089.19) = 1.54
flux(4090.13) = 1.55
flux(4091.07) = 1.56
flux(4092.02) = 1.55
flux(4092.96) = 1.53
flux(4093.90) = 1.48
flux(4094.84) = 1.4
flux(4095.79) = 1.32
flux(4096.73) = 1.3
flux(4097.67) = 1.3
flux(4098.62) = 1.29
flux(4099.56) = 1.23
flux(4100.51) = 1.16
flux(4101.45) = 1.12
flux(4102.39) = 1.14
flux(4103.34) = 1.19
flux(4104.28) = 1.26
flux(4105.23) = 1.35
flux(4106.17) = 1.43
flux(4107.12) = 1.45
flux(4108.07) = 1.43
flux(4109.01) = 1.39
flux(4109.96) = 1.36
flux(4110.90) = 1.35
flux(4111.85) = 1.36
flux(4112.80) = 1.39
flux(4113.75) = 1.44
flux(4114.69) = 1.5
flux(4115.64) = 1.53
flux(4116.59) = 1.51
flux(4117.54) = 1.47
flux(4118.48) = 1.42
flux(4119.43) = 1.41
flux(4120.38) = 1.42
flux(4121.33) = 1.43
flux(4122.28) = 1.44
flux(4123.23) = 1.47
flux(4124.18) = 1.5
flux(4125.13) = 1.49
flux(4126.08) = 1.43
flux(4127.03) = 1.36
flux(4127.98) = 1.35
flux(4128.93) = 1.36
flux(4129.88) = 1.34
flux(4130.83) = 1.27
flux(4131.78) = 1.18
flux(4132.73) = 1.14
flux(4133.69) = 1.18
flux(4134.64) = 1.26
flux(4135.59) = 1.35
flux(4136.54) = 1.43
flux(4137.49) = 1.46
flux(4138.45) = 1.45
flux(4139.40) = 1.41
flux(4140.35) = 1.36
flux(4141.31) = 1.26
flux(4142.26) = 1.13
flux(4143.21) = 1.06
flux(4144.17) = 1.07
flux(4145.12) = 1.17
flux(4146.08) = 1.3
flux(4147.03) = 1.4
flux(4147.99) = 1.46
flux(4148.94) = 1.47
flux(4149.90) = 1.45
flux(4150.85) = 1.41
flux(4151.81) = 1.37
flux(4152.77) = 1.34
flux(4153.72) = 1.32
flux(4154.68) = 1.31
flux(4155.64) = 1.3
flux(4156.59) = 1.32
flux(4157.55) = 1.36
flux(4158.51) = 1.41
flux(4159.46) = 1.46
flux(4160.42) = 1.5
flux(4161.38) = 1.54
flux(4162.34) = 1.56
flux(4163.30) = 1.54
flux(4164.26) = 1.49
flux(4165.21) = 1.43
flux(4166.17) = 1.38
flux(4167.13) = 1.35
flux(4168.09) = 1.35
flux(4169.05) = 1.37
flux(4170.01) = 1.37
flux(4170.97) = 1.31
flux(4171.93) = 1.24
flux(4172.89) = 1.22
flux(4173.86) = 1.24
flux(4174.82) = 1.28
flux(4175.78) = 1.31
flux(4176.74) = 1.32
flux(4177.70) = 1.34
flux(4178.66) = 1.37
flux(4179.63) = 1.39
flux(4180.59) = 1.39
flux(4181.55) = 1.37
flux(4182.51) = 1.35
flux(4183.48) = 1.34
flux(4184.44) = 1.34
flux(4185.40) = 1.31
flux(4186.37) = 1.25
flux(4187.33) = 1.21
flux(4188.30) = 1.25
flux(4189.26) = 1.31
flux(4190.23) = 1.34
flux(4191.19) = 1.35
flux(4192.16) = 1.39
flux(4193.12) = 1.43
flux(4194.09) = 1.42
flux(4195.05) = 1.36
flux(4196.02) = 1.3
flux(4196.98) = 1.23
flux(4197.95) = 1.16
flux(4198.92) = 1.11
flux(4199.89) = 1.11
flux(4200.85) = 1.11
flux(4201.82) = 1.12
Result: 4161.38 angstrom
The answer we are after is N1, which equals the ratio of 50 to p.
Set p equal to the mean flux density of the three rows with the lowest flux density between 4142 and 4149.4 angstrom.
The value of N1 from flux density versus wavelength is 46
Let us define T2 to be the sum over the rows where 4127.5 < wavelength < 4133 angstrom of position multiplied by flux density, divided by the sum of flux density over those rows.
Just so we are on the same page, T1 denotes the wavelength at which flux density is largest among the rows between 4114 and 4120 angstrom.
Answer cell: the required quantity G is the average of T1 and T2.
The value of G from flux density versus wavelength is 4122.9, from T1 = 4115.64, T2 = 4130.3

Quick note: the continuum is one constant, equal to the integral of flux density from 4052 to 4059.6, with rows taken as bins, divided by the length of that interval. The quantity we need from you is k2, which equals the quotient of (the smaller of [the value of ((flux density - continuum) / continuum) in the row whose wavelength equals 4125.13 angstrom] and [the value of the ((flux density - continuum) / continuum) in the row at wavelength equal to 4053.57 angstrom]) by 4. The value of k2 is 0.010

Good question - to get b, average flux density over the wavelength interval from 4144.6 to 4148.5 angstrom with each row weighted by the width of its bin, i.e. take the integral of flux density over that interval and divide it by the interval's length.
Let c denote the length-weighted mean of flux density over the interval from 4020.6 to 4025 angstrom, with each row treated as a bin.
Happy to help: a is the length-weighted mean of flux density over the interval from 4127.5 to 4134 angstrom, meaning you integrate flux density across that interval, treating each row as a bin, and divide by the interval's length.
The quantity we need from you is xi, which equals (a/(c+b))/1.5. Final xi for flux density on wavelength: 0.33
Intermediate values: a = 1.26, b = 1.33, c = 1.25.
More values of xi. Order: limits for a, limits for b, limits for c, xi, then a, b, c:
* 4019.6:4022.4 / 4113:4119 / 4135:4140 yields 0.29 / 1.27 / 1.47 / 1.42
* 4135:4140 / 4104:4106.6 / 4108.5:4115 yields 0.34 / 1.42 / 1.35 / 1.40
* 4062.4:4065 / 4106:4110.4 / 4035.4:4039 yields 0.22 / 0.92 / 1.41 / 1.36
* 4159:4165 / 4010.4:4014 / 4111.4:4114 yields 0.37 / 1.51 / 1.36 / 1.39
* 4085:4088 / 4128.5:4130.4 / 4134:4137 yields 0.35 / 1.41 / 1.35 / 1.34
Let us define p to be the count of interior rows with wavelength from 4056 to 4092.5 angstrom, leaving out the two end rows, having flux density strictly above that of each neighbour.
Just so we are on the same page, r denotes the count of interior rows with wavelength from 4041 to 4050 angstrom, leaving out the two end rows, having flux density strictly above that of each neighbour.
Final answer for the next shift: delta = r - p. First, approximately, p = 5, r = 0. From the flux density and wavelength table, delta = -5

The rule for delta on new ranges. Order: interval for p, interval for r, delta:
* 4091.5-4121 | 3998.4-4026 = -1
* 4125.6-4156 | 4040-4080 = 0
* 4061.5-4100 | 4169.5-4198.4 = -3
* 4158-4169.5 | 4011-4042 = 2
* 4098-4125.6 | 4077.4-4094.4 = -1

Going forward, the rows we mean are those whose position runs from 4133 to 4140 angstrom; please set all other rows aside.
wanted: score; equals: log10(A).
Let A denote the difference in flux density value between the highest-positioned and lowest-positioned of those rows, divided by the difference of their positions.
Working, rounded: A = 0.040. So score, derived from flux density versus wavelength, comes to -1.4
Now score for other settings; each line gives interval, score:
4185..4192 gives -2.2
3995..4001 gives -1.8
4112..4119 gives -2.3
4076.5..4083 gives -1.3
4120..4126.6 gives -2.8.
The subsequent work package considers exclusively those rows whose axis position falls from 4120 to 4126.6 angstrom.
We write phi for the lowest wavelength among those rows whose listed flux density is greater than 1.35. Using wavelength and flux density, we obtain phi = 4120.38 angstrom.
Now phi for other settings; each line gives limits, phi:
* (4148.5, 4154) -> 4148.94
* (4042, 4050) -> 4048.90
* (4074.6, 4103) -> 4079.79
